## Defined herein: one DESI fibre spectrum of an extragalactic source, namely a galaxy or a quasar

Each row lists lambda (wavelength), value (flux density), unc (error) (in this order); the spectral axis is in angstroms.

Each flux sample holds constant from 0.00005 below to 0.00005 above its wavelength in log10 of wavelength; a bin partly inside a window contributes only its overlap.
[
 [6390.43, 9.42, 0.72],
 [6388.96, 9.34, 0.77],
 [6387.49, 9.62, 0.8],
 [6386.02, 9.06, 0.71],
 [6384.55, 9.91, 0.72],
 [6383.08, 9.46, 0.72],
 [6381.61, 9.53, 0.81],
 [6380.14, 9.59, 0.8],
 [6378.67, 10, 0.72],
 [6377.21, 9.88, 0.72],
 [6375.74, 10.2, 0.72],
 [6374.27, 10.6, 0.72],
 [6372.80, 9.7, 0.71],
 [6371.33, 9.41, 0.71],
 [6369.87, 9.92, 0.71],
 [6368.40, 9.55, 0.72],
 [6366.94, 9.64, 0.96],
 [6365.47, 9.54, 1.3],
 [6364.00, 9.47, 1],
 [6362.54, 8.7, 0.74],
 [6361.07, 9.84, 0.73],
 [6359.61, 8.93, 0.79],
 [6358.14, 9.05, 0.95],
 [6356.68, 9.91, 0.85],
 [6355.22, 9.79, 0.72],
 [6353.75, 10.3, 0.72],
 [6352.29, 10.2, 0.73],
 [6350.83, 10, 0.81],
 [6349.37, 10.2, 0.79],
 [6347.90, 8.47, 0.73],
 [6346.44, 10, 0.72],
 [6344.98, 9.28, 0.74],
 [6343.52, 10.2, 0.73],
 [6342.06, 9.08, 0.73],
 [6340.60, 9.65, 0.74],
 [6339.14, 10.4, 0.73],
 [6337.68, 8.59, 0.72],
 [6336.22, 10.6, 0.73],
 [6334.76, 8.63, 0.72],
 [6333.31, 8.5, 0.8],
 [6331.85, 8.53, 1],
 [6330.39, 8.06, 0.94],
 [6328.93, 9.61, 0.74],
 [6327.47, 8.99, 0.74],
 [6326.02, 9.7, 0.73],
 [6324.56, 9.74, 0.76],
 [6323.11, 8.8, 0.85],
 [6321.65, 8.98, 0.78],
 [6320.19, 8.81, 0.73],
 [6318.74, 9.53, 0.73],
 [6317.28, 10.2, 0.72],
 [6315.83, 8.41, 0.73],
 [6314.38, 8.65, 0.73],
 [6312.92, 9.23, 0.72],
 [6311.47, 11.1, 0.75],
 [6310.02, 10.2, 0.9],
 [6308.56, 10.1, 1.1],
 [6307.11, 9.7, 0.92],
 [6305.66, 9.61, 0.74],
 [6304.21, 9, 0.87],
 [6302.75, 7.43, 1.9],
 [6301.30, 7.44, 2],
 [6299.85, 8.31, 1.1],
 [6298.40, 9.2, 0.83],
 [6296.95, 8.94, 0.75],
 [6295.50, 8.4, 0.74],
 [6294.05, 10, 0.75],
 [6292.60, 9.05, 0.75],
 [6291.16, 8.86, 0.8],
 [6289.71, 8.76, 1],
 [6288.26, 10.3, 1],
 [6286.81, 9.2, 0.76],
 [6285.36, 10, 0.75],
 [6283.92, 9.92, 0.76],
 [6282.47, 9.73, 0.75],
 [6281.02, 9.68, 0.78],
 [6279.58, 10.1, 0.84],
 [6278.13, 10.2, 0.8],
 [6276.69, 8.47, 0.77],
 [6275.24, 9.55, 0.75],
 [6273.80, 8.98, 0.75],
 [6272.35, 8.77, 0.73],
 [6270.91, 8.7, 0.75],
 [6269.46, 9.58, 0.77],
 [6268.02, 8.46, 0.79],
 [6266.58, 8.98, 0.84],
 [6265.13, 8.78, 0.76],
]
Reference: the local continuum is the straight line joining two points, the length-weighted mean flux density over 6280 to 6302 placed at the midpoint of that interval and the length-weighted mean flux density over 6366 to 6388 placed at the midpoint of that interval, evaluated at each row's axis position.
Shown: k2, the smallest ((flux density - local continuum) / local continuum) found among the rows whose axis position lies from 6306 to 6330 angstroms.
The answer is -0.10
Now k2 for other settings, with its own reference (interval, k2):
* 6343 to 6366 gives -0.11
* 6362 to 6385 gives -0.10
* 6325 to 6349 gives -0.15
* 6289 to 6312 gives -0.20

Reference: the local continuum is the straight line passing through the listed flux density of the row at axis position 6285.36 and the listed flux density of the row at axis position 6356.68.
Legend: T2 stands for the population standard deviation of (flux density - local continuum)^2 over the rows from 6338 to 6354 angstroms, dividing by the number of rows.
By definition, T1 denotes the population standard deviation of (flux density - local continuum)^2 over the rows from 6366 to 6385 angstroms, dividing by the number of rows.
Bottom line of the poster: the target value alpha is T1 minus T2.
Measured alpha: -0.5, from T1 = 0.1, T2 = 0.59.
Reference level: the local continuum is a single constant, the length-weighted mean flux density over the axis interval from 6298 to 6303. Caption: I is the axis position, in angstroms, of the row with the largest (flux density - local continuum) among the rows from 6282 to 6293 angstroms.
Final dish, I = 6288.26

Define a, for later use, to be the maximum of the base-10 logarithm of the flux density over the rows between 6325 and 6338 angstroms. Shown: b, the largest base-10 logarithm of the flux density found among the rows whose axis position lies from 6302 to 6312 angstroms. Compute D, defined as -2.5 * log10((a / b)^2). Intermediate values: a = 1.025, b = 1.05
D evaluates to 0.04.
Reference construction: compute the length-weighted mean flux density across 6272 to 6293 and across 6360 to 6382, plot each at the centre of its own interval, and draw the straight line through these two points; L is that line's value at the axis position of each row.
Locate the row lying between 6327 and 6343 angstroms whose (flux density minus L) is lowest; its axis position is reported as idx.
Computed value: 6330.39 angstroms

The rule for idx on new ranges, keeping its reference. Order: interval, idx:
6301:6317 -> 6302.75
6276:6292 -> 6276.69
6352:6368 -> 6362.54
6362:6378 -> 6362.54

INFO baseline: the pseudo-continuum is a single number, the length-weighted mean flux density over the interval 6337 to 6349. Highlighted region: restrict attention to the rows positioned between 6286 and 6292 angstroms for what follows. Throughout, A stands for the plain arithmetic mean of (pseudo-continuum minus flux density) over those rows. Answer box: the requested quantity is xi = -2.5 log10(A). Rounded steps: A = 0.20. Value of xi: 1.7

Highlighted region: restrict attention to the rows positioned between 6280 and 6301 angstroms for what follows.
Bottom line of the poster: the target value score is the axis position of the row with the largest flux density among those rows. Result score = 6288.26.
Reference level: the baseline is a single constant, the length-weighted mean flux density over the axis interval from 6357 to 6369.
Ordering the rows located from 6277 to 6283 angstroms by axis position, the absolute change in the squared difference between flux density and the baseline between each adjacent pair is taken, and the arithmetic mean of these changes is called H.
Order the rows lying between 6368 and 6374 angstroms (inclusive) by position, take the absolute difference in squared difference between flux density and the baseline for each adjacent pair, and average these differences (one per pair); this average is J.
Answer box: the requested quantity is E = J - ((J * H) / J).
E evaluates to 0.0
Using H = 0.21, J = 0.2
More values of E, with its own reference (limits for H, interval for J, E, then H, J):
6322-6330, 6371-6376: 0.7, 0.07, 0.8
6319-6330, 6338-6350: 0.4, 0.10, 0.5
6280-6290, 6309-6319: 0.8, 0.35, 1.2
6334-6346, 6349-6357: -0.4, 0.69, 0.3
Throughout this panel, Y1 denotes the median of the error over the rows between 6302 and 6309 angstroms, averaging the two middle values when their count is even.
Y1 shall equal 0.92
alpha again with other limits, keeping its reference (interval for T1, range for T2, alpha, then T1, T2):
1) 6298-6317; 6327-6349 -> 1.1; 2.2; 1.02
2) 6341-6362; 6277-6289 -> 0.4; 0.6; 0.20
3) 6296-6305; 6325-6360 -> 1.6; 2.5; 0.93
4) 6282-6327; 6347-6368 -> 1.0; 1.6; 0.63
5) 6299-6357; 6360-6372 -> 1.1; 1.5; 0.45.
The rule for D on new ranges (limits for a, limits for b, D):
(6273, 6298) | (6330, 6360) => 0.03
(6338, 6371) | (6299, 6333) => 0.06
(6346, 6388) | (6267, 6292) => -0.03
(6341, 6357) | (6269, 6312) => 0.07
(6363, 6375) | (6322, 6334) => -0.08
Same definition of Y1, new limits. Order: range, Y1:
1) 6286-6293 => 0.80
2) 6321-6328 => 0.76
